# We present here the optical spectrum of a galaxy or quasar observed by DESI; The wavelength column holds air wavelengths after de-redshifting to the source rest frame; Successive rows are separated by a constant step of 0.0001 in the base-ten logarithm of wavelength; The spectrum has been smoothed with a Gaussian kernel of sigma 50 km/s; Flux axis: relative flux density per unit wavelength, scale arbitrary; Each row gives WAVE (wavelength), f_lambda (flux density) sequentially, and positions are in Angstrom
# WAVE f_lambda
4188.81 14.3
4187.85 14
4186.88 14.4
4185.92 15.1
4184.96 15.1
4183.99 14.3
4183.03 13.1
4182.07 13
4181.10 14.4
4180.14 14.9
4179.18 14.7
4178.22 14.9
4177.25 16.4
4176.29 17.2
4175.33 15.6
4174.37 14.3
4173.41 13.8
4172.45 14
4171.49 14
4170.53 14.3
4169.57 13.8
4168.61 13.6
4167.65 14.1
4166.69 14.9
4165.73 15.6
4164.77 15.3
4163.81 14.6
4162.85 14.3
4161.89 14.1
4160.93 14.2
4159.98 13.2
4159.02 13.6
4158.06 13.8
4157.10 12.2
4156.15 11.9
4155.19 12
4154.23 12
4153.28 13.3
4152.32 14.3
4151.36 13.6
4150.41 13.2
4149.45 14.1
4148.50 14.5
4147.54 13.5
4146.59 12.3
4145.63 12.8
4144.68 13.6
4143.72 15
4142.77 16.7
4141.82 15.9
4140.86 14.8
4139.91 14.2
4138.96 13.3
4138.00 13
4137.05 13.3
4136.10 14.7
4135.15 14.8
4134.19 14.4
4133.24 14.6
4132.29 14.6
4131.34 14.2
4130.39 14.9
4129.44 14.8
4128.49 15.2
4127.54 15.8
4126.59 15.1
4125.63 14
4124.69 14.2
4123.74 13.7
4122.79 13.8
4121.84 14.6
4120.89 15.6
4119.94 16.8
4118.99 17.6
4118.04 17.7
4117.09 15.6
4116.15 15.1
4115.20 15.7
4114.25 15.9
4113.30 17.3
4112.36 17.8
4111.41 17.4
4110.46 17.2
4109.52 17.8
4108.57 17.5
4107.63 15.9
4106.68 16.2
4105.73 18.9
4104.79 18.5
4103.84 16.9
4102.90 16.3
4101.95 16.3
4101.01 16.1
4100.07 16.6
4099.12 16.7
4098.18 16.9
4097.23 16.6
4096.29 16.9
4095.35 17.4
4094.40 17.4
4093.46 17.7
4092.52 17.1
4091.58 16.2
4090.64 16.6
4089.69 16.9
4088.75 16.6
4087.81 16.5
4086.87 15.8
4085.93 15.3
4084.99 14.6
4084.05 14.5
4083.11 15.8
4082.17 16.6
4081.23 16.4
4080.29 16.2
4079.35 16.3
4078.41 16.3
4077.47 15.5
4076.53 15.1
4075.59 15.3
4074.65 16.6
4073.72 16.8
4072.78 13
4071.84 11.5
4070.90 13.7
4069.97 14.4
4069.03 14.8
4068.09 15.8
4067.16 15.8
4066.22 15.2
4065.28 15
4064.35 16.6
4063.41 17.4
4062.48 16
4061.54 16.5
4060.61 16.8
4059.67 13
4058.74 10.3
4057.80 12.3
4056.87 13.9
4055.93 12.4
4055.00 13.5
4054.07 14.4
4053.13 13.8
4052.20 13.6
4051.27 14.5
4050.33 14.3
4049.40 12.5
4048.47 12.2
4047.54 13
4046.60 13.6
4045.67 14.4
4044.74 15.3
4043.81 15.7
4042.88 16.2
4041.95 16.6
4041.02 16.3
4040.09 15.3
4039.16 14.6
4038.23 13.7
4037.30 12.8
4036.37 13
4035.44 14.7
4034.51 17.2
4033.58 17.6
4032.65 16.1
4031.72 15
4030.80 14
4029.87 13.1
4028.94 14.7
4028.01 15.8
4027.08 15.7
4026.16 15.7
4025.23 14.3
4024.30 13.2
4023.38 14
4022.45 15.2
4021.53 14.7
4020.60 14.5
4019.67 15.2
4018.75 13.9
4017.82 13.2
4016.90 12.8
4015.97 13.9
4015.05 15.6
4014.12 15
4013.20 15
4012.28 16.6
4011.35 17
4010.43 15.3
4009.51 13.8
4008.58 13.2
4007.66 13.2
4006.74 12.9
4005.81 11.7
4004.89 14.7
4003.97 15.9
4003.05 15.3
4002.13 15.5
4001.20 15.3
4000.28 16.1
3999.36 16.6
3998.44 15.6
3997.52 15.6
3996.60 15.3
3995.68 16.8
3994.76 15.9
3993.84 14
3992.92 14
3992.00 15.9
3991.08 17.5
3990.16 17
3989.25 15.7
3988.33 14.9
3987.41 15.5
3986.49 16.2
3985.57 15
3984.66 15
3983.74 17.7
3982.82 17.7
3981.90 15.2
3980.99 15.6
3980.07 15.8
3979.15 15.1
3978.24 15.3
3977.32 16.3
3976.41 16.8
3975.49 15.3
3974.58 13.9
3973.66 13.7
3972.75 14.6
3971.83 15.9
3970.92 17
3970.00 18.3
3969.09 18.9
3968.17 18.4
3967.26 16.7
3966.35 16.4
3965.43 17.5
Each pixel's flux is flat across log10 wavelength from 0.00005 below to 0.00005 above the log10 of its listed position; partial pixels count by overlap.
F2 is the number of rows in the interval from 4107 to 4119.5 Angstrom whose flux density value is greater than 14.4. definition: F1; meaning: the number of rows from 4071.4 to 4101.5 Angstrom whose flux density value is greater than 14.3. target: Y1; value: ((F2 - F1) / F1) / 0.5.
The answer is -1.13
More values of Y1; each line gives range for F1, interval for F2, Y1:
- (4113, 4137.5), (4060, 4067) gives -1.30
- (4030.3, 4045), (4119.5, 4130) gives -0.83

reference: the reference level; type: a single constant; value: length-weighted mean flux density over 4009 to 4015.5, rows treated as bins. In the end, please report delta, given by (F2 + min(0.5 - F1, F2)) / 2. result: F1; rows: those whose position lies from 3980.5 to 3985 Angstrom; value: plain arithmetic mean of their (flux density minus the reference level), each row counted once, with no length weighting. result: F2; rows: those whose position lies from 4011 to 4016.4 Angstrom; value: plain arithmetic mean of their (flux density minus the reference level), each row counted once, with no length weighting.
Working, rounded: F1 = 0.8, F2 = 0.1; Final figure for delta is -0.1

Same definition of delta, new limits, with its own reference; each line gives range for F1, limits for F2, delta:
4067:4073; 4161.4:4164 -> -1.1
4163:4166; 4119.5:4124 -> -0.5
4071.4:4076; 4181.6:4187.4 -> -1.3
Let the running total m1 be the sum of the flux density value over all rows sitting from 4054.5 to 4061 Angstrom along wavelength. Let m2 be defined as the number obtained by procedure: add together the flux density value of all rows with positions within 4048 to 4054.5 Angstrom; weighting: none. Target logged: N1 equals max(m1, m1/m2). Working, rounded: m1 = 92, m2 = 95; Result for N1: 92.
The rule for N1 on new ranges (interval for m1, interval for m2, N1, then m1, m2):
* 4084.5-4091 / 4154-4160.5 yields 112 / 112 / 89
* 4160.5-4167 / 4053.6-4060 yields 103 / 103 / 90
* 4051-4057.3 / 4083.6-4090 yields 96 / 96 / 110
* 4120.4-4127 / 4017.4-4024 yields 101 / 101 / 101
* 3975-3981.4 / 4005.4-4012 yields 110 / 110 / 97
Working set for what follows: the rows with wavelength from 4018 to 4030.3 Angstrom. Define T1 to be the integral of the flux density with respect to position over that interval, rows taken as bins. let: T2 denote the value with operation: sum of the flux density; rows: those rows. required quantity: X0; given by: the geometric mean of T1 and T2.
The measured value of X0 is 185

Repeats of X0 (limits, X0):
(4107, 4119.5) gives 214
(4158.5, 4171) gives 182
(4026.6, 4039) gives 189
